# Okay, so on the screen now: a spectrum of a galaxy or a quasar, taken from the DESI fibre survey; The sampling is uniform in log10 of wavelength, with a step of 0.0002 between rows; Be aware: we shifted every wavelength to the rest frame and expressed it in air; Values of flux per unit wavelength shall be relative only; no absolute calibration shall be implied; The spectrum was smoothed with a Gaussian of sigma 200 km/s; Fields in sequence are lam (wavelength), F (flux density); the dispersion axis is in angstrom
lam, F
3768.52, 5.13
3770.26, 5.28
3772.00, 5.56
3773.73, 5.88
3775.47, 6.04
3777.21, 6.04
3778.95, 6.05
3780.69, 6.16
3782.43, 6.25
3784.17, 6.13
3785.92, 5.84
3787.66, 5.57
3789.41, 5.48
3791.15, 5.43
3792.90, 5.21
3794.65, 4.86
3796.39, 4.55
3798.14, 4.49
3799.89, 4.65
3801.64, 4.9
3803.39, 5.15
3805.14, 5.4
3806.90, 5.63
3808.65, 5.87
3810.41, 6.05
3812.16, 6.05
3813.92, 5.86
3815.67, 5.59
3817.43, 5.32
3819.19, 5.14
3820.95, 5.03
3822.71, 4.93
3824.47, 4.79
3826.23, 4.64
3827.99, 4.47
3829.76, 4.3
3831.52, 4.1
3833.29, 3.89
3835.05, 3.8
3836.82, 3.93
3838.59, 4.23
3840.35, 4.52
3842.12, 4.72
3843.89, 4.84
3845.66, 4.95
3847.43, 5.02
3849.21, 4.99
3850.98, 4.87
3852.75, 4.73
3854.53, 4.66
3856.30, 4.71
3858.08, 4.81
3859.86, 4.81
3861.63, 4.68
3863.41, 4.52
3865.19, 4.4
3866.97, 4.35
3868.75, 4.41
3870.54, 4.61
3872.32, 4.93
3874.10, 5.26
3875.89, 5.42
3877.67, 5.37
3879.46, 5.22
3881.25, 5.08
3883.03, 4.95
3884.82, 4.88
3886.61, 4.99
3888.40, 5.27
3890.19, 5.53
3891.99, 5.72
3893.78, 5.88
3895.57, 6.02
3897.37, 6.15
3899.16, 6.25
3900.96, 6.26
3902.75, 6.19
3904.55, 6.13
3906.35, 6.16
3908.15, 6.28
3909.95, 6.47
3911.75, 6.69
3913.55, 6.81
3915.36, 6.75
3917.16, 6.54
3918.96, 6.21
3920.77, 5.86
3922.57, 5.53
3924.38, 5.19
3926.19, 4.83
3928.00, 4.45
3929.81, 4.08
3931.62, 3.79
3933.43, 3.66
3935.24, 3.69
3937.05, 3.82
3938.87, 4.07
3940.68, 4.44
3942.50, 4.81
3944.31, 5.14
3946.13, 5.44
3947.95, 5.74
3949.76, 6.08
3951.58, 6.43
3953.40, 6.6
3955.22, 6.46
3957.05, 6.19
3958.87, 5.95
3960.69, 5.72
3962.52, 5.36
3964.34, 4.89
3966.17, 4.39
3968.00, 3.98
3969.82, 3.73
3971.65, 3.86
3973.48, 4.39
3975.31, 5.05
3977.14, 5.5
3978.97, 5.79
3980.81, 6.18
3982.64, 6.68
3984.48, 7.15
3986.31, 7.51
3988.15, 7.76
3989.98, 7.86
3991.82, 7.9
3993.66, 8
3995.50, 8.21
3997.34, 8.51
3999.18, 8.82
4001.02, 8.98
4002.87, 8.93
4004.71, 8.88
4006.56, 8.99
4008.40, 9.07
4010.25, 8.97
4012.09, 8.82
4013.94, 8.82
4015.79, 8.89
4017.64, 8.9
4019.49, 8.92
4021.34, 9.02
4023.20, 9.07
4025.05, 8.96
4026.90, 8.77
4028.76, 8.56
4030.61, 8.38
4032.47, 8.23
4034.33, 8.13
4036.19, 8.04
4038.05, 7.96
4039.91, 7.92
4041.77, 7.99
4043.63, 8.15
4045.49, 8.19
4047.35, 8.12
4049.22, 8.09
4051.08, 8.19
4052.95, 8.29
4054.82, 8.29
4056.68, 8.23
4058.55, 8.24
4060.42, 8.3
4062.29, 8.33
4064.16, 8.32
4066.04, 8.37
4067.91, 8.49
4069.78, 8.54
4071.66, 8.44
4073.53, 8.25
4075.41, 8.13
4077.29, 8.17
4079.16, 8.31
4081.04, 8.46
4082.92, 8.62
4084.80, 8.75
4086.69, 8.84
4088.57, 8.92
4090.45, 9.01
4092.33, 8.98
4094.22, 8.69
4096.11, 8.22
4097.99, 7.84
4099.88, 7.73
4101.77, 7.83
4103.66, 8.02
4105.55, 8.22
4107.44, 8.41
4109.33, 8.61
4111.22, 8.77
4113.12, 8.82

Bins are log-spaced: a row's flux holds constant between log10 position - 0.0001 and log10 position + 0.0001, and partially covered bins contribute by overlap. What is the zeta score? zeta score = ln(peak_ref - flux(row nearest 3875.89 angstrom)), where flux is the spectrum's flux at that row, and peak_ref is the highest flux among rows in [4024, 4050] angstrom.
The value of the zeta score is 1.3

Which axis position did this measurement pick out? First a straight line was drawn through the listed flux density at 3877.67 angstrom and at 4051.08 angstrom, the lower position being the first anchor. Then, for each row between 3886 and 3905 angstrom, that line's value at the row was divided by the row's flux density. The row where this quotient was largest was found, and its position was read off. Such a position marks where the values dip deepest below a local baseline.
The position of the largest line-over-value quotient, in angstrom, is 3886.61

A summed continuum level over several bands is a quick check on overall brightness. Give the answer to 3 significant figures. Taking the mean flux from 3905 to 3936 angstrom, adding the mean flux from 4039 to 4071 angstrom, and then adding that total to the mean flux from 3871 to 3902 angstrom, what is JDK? 19.2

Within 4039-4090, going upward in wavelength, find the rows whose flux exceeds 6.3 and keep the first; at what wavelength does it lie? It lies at 4039.91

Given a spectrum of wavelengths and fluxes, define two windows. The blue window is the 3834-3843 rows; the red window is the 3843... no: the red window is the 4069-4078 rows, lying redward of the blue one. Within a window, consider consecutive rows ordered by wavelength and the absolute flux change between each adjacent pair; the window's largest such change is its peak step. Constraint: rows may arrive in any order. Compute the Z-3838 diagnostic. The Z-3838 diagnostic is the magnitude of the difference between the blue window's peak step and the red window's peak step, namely 0.11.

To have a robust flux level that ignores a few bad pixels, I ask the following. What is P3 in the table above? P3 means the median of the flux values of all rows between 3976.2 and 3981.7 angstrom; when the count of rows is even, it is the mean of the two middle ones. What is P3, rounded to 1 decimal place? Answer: 5.8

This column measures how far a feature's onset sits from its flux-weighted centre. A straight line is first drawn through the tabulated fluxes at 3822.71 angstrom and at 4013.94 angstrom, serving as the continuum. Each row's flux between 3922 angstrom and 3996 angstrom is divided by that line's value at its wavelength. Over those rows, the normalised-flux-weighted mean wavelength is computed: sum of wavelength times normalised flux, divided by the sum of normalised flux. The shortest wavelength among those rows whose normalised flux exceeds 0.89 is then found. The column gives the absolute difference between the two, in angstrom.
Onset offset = 25.2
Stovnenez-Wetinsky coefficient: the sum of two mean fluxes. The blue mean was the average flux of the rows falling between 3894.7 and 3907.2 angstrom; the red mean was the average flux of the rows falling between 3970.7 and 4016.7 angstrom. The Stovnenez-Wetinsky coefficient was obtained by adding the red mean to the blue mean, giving 13.7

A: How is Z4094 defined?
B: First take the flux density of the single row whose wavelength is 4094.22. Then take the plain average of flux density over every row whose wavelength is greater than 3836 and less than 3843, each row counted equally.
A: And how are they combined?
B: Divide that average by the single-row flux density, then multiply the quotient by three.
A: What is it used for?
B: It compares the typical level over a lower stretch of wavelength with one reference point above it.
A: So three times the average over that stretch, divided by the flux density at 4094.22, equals 1.50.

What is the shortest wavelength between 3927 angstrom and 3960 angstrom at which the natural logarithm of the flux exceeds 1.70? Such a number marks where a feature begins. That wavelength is 3947.95 angstrom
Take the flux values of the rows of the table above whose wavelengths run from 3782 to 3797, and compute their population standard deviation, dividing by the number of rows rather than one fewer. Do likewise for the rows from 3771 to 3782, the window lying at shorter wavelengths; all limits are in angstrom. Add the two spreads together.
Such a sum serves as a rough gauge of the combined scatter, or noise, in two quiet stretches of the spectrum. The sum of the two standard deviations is 0.72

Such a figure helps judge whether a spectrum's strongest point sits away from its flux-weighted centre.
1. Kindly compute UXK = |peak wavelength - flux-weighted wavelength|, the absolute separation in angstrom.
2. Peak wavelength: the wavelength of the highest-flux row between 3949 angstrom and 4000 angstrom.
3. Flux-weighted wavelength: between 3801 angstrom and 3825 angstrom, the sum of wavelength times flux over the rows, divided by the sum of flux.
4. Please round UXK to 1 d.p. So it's 186.3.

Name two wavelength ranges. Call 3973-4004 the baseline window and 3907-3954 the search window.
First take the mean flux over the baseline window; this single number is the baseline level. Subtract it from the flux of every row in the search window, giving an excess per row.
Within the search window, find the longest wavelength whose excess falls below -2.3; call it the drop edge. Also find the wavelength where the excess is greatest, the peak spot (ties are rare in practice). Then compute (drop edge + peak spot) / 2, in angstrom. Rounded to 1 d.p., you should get 3928.0 angstrom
